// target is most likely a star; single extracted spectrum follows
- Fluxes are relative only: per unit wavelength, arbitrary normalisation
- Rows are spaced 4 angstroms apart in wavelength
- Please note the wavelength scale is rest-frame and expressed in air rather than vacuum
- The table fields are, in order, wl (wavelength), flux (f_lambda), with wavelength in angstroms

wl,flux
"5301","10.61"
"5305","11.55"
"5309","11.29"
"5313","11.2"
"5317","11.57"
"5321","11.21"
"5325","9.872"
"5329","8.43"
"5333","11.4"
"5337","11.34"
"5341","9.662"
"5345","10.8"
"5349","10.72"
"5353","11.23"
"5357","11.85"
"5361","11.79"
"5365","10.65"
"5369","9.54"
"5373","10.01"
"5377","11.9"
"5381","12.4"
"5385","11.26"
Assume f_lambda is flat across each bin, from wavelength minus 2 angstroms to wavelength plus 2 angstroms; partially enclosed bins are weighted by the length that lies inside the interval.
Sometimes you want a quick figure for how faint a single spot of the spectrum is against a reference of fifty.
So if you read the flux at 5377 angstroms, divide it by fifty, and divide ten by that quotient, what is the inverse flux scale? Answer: 42.0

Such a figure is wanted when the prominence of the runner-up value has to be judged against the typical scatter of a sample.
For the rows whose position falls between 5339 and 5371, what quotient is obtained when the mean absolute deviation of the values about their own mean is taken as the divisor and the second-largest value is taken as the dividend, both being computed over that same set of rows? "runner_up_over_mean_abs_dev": 19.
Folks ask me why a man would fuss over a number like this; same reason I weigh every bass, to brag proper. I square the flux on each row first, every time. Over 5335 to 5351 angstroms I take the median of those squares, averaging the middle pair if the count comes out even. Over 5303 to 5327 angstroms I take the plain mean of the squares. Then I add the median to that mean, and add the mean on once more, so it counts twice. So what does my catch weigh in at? 364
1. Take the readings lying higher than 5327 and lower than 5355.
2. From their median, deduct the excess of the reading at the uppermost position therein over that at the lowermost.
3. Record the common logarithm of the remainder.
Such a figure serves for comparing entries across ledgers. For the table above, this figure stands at 0.90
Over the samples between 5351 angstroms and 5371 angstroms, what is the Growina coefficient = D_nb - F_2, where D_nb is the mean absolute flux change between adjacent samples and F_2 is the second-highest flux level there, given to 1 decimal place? -11.1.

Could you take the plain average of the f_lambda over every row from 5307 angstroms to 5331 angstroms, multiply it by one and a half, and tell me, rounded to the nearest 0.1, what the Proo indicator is 15.9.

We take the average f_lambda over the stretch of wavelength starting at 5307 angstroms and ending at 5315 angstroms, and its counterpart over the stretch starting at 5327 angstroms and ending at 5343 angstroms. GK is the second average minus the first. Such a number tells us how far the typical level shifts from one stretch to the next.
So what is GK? -1.0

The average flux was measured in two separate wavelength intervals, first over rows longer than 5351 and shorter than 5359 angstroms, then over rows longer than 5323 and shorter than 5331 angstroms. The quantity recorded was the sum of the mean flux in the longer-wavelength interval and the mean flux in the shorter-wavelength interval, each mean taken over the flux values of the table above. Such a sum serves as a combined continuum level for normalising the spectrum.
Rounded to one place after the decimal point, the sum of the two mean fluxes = 20.7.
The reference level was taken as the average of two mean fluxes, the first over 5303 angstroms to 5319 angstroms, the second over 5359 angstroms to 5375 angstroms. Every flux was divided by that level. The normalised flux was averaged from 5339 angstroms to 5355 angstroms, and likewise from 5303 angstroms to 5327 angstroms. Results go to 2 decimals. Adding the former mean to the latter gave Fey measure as 1.98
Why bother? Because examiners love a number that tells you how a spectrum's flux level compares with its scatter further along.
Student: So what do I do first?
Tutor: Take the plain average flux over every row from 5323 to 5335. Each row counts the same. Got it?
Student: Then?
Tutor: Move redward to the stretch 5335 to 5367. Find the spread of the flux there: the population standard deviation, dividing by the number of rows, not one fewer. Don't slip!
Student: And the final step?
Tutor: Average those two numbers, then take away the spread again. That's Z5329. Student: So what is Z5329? 4.6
